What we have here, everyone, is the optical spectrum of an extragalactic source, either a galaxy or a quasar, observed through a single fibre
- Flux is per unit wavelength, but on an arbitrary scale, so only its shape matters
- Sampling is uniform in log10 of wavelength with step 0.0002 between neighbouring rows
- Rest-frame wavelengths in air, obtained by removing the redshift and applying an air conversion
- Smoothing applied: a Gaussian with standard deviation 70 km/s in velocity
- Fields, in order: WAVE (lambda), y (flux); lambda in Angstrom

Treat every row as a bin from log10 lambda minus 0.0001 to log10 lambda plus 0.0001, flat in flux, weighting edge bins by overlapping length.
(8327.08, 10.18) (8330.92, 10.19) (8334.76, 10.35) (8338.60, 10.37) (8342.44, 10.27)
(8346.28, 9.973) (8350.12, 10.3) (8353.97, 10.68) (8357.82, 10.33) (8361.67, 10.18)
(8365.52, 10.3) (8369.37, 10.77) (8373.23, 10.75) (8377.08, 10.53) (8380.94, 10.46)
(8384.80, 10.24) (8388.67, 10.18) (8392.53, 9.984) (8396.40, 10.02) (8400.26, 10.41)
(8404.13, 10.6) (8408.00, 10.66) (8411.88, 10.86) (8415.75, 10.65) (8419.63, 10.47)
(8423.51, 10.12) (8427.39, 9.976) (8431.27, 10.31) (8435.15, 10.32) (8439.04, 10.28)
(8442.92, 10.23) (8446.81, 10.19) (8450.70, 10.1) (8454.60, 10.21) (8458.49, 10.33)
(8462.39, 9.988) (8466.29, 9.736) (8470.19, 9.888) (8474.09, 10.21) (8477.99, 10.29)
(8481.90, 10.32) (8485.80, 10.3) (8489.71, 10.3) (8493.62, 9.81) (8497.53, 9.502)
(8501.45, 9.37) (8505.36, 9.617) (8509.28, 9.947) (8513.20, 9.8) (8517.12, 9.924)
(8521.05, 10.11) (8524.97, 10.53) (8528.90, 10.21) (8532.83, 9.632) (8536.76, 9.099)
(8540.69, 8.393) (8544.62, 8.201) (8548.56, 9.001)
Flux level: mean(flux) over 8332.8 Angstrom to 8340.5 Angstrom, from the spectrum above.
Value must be 10.4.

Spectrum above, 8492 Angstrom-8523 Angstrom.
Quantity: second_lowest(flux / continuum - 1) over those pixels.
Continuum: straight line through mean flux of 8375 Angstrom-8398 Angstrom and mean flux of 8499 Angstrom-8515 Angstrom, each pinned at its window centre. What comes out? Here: -0.02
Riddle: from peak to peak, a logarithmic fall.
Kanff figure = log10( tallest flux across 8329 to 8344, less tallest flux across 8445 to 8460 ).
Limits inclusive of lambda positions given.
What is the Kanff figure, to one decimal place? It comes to -1.4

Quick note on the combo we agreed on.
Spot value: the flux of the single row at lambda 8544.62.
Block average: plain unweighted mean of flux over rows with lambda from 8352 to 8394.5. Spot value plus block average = 18.6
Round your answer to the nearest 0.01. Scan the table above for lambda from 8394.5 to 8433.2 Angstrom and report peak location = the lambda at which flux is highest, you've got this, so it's 8411.88 Angstrom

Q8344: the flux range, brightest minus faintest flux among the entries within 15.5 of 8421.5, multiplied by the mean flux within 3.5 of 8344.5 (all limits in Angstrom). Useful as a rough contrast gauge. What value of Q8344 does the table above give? 9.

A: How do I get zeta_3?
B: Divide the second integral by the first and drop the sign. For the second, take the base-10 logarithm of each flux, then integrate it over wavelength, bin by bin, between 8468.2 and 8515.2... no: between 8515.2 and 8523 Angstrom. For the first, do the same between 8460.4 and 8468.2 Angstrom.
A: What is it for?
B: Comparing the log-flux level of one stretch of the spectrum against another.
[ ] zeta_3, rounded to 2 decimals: 1.01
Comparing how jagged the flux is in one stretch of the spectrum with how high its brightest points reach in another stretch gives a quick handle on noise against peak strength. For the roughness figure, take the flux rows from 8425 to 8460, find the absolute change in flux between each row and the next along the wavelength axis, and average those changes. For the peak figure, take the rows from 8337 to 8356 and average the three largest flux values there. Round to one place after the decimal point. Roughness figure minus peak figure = -10.4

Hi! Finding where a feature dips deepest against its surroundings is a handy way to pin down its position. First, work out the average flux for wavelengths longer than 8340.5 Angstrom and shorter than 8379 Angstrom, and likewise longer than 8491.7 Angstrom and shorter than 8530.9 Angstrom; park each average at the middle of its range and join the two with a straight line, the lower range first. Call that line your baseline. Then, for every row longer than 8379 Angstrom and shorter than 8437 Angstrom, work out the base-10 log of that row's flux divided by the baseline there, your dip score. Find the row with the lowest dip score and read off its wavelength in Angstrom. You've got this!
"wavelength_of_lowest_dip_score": 8392.53 Angstrom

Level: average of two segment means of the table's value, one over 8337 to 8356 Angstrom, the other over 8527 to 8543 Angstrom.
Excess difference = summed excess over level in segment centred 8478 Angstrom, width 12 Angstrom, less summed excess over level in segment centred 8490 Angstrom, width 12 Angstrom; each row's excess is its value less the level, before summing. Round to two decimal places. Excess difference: 0.41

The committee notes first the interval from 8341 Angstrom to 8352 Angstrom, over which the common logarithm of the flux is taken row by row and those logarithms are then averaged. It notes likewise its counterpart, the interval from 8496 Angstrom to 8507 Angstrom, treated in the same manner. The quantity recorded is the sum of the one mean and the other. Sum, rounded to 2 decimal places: 1.99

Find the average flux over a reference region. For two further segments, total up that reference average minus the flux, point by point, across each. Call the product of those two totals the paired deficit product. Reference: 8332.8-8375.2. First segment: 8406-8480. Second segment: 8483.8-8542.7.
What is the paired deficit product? 24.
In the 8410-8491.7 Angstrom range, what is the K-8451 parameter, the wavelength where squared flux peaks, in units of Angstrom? 8411.88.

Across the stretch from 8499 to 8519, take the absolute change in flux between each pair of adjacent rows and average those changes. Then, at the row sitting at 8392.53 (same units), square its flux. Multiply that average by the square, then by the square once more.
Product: 2106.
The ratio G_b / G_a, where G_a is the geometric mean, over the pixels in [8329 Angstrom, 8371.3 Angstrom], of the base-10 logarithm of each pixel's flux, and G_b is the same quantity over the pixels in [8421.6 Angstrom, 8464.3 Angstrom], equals 0.994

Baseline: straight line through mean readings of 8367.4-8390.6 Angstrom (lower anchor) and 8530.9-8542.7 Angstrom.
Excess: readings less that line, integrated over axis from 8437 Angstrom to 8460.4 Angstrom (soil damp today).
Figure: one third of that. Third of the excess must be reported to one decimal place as 2.9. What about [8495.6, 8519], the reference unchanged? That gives 3.0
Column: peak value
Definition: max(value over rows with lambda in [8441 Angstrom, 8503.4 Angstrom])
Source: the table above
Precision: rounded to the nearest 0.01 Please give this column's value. 10.33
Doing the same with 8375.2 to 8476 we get 10.86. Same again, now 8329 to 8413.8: 10.86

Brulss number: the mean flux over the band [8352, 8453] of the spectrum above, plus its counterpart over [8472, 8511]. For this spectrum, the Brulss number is 20.34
